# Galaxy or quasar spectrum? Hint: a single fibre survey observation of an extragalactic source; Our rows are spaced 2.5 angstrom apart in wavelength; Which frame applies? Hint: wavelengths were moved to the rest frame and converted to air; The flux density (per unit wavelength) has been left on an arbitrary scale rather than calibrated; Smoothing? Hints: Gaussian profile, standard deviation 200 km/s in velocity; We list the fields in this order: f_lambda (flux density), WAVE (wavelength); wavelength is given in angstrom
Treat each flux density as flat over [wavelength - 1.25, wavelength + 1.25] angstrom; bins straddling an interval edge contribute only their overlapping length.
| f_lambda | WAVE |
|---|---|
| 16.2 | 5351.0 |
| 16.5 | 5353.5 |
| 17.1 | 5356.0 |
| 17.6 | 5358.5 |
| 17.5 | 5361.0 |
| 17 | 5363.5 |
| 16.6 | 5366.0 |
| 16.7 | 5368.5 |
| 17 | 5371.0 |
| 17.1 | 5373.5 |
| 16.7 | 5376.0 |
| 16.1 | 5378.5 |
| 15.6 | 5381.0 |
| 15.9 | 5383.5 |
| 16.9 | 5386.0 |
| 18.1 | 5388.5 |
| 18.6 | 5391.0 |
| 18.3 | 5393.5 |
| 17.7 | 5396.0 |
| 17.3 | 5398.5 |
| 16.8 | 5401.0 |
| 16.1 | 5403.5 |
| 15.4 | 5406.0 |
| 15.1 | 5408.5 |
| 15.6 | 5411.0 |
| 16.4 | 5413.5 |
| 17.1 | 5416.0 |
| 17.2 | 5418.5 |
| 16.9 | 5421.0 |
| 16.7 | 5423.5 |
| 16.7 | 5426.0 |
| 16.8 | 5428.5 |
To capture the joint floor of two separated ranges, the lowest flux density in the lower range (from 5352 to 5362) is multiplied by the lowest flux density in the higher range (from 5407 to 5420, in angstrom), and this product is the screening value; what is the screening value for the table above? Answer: 249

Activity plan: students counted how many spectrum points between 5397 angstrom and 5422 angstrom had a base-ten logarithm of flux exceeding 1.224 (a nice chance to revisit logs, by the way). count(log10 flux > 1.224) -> 5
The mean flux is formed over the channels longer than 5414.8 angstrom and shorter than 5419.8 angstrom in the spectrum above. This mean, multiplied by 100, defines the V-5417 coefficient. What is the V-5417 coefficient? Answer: 1715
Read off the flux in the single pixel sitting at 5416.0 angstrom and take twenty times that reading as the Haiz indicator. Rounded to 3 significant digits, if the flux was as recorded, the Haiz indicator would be 342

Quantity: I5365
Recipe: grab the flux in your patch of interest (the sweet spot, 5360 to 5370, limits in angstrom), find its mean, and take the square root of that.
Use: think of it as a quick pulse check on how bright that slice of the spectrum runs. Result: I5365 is 4.12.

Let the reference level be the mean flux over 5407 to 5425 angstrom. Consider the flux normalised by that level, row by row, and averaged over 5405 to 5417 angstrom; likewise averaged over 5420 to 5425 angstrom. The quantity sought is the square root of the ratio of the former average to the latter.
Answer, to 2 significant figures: 0.97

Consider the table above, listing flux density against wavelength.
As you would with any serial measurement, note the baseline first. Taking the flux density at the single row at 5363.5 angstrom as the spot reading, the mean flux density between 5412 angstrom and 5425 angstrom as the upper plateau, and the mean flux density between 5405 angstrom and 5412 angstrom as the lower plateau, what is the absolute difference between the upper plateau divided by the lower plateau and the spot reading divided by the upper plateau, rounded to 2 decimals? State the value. 0.09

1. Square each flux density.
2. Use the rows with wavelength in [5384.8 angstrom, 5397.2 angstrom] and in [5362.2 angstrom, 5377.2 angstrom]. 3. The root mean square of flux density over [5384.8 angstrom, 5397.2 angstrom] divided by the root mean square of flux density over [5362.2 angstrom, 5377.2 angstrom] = 1.06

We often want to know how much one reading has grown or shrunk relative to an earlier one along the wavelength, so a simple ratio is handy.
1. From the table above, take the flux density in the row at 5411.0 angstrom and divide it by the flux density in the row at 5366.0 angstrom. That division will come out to 0.94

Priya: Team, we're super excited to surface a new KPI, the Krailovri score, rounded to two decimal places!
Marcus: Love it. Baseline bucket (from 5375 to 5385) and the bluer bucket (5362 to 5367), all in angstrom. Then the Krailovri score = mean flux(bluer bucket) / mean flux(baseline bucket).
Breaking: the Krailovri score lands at 1.05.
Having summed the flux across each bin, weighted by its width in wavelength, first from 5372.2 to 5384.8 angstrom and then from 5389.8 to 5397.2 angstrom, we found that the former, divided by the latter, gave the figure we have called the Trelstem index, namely 1.5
